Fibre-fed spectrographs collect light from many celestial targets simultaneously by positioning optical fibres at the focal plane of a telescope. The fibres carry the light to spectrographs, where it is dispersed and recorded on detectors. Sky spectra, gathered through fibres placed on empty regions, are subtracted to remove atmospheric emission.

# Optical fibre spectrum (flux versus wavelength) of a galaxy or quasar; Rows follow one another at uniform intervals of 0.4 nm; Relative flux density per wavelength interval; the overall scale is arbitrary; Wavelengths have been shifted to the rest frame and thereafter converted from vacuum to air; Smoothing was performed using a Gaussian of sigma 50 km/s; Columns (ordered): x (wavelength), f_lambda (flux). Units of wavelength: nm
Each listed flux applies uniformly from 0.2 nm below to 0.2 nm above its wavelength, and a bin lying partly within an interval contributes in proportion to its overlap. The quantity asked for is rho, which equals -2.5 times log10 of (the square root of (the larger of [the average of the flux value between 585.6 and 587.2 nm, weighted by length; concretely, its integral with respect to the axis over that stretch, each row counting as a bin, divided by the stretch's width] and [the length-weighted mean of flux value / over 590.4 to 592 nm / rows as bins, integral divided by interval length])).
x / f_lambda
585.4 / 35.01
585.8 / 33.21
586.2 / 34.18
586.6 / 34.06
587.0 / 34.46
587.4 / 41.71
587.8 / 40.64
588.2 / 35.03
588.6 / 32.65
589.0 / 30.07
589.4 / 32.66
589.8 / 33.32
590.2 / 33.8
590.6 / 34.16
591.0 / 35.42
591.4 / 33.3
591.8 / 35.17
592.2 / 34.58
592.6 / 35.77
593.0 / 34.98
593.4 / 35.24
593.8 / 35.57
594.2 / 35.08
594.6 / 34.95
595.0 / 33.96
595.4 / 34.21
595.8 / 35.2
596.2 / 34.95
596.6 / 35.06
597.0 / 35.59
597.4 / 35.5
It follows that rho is -1.922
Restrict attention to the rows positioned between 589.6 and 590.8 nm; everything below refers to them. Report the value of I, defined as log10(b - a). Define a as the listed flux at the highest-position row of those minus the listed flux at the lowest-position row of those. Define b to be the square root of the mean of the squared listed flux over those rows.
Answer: 1.52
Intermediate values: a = 0.8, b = 33.8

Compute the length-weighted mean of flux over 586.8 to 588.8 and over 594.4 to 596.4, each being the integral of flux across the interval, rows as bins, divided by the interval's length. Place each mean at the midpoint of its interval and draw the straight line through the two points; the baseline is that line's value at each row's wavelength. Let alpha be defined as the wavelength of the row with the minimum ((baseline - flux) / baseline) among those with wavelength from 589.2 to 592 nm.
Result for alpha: 591.0 nm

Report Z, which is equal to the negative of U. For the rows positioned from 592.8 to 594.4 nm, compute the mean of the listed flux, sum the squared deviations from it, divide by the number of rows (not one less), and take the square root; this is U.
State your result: -0.2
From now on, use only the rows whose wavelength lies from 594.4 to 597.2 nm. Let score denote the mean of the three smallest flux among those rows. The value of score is 34.4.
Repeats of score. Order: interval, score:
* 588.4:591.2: 31.8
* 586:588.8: 33.6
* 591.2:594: 34.3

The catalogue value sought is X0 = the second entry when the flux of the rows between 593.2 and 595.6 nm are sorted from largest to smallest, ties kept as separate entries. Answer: 35.24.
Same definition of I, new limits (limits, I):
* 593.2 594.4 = 1.55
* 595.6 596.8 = 1.55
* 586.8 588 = 1.52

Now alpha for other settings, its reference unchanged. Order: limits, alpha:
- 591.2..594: 593.8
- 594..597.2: 597.0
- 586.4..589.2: 587.4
